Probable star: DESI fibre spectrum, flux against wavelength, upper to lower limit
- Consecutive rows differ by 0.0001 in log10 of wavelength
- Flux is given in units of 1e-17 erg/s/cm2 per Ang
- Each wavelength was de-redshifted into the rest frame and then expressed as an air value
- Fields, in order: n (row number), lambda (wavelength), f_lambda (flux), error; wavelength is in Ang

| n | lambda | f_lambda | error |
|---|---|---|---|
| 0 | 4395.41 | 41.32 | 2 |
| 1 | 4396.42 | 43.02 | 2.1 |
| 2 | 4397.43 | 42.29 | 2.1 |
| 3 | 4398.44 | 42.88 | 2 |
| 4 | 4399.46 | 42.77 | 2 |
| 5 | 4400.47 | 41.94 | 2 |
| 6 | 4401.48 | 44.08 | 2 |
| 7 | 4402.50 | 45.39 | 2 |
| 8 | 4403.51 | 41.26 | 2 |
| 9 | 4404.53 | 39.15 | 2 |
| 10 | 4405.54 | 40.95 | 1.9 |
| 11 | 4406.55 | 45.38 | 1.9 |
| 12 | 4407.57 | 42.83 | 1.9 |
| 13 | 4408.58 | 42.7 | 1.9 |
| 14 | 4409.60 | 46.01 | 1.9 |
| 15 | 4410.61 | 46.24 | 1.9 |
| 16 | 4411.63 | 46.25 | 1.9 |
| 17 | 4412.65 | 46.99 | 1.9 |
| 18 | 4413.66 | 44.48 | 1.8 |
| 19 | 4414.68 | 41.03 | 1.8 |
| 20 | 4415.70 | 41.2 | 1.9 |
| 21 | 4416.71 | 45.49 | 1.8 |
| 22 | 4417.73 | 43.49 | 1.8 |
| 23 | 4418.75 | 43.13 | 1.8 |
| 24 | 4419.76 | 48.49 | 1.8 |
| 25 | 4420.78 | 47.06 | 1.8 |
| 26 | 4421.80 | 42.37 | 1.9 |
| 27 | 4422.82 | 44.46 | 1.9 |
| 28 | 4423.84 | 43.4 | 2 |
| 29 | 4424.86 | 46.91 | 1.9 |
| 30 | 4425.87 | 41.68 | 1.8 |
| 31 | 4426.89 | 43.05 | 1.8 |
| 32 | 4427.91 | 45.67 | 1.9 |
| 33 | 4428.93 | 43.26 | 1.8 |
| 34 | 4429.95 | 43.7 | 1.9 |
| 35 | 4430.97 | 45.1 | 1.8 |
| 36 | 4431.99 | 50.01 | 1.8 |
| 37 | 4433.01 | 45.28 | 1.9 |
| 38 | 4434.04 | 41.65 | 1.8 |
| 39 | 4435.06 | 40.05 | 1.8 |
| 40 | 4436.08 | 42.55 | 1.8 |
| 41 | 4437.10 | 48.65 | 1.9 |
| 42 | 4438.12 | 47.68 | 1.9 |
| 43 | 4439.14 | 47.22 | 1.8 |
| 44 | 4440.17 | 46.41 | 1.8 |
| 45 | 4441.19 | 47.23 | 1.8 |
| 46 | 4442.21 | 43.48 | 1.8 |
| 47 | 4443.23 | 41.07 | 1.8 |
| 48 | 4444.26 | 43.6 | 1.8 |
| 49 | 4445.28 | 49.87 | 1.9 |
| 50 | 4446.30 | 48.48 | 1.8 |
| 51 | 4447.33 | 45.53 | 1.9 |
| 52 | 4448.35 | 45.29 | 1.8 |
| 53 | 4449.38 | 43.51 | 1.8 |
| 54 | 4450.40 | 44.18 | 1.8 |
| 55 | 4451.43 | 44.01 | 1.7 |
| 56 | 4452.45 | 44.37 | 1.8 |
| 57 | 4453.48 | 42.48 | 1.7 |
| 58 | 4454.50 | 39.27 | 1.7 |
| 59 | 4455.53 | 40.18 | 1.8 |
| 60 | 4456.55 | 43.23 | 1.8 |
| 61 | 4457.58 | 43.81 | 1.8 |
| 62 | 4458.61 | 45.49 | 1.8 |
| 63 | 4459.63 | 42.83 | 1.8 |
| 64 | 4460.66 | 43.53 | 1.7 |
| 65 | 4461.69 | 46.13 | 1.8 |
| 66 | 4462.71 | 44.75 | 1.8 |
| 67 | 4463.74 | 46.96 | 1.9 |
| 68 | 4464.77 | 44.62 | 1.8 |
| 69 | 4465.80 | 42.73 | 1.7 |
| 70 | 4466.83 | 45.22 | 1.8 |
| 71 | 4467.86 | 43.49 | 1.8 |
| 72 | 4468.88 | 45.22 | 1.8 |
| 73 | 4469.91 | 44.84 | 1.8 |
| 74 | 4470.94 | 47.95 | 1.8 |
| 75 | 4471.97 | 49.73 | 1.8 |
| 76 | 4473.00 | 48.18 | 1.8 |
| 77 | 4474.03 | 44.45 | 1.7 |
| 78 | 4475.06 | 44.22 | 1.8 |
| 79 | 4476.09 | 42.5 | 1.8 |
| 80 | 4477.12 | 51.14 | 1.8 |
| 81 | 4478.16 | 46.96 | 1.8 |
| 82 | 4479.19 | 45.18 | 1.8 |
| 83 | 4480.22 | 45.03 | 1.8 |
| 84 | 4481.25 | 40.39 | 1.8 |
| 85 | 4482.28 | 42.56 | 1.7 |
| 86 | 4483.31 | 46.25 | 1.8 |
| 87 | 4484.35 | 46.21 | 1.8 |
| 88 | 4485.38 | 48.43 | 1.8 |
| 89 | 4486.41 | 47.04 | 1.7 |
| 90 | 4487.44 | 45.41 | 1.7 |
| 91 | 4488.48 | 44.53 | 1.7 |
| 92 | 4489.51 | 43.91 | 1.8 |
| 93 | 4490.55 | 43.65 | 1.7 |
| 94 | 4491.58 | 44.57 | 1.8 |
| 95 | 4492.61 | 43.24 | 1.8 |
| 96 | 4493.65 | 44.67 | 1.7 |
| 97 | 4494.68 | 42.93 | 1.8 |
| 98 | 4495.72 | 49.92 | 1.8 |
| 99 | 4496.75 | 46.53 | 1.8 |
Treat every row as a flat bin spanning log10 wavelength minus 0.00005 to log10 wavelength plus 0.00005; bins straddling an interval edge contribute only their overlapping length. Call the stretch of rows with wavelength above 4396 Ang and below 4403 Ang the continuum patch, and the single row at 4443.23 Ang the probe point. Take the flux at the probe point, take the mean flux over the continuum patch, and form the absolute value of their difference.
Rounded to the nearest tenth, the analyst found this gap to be 2.1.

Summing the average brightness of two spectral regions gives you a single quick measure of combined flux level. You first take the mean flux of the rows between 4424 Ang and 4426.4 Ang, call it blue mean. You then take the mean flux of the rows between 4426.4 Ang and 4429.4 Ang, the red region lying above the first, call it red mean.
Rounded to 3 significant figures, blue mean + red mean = 88.3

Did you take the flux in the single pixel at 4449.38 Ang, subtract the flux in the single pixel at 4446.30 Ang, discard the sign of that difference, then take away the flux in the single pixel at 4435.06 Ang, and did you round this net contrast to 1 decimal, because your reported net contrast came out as -35.1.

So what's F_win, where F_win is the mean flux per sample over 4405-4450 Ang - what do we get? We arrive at 44.7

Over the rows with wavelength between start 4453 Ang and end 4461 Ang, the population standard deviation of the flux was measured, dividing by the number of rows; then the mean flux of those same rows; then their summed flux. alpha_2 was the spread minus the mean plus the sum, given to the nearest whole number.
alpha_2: 300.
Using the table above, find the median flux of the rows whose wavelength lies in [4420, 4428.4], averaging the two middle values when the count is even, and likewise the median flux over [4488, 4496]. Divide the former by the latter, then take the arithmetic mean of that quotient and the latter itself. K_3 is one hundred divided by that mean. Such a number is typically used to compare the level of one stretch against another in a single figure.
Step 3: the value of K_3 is 4.42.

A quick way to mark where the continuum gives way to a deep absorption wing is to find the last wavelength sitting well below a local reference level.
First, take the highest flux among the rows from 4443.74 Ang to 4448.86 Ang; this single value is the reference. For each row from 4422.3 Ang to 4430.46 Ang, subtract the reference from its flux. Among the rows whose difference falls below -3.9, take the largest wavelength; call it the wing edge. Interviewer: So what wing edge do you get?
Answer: 4429.95 Ang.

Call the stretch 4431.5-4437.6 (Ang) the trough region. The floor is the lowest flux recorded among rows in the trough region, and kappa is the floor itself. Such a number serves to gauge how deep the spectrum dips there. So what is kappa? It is 40.05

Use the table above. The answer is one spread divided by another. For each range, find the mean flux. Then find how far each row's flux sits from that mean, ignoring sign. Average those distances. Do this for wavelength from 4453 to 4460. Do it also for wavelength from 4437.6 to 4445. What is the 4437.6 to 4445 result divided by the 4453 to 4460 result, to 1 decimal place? 1.4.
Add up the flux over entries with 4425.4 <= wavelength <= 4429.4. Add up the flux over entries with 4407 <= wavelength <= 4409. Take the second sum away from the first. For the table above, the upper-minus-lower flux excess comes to 88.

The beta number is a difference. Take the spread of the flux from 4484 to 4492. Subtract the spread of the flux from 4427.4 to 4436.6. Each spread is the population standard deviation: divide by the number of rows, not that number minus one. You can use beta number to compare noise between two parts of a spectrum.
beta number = -1.1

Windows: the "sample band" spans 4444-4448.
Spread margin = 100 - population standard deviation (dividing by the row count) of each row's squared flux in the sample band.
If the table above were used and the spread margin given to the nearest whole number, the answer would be -129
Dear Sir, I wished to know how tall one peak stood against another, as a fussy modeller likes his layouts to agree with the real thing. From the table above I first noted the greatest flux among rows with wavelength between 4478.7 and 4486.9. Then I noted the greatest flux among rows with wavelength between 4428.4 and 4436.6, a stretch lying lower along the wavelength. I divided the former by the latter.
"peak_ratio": 0.97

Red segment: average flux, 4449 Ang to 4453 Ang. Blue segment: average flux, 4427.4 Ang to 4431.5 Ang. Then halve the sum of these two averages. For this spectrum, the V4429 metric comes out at 44.2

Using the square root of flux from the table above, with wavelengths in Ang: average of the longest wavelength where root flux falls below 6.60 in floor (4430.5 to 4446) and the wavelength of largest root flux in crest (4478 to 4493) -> 4464.3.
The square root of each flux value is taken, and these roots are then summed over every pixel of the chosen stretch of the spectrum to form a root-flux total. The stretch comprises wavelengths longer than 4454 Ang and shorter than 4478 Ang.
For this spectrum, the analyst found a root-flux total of 154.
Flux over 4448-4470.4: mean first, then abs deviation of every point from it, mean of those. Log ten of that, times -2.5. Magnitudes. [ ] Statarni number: -0.27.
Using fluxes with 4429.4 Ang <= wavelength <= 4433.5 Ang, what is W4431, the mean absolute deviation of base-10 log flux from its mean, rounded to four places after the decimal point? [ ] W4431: 0.0183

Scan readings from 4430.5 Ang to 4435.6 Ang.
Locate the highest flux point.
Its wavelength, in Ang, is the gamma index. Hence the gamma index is 4431.99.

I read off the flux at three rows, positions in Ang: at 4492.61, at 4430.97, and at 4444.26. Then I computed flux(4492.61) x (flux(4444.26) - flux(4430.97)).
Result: -65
